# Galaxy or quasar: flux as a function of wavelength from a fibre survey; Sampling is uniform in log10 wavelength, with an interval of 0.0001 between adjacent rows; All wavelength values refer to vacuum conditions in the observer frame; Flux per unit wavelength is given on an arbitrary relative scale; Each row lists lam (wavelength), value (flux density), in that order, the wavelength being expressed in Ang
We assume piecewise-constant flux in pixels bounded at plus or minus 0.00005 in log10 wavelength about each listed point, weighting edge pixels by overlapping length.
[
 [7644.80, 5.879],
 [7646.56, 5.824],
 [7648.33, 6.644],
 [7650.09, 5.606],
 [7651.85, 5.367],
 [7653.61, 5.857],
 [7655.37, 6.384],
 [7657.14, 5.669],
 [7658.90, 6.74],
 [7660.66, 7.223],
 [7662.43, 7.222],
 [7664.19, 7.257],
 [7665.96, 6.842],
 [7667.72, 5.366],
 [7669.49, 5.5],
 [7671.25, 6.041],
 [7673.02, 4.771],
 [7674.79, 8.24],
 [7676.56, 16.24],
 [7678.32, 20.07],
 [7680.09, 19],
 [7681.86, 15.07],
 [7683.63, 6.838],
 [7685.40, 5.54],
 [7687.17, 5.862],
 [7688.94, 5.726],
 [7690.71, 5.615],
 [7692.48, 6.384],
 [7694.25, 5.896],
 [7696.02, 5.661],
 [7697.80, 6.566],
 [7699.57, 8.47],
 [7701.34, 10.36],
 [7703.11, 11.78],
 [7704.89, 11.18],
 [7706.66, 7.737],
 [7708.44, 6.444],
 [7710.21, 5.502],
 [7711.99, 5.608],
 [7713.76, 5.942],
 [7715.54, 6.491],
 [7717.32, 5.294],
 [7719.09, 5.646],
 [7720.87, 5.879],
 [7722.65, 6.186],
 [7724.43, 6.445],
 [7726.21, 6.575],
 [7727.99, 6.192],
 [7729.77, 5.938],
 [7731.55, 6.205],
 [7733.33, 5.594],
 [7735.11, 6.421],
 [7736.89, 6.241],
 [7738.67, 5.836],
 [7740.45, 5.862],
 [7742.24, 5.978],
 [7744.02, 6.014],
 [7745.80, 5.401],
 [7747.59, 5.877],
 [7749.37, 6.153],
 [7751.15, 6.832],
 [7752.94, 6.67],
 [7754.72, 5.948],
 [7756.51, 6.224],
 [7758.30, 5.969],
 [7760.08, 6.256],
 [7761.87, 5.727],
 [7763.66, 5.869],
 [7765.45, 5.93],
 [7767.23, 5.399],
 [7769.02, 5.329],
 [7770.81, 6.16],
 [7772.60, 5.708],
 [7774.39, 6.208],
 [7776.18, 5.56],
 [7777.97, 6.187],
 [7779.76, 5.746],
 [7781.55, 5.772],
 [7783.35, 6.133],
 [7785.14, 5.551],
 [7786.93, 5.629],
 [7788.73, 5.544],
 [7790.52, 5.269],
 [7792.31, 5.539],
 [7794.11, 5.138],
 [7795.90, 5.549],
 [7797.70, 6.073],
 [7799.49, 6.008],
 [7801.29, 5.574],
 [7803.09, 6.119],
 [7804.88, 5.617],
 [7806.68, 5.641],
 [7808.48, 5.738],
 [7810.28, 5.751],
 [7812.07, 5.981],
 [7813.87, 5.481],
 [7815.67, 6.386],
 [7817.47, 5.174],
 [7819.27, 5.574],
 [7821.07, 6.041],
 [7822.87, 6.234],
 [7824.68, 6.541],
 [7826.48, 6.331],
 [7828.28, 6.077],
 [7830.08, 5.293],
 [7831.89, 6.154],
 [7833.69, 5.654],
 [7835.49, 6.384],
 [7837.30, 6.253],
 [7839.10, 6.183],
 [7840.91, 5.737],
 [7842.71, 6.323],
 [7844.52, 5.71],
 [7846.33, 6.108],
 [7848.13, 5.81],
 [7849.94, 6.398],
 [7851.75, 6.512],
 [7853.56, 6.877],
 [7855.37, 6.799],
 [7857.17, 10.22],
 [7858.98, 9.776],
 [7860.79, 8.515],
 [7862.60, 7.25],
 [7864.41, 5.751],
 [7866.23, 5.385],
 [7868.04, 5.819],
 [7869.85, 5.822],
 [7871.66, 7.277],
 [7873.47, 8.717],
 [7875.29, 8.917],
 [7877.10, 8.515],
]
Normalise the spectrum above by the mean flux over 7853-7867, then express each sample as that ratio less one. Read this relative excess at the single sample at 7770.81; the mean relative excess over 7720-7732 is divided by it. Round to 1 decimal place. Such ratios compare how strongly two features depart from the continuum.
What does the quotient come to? 1.0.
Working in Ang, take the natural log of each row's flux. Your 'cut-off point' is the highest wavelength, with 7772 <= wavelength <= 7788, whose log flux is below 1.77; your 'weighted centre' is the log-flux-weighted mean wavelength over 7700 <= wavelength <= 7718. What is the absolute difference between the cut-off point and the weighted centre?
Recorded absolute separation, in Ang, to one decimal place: 78.3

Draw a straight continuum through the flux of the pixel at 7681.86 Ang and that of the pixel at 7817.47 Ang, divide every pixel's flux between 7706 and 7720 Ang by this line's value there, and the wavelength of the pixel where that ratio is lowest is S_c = 7710.21 Ang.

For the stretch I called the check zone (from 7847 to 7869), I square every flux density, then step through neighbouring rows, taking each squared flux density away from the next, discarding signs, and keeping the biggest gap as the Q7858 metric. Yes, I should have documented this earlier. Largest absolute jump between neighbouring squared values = 58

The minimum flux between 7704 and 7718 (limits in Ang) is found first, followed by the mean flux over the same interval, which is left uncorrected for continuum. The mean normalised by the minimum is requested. 1.28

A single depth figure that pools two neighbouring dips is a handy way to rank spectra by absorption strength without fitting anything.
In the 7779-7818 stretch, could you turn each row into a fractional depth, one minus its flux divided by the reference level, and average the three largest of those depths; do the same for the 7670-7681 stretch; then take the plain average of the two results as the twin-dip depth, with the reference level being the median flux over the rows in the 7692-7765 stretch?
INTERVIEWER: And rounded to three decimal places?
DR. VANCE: 0.062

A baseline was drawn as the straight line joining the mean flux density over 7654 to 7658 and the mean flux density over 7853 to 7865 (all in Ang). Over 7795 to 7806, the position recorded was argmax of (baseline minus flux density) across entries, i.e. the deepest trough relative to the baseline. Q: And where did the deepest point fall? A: 7801.29 Ang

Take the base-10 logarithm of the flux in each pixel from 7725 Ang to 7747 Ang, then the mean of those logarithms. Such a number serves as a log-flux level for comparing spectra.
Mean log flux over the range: 0.779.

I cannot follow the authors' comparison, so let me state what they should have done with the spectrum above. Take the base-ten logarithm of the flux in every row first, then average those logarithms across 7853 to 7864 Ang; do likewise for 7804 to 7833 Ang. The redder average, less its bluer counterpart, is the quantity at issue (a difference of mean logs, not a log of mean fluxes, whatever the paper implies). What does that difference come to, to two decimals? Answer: 0.14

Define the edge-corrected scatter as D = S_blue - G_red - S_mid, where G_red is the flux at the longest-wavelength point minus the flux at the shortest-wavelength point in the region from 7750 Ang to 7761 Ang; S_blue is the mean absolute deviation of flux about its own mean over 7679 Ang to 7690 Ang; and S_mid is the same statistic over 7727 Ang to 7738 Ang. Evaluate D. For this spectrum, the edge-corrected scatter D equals 5.3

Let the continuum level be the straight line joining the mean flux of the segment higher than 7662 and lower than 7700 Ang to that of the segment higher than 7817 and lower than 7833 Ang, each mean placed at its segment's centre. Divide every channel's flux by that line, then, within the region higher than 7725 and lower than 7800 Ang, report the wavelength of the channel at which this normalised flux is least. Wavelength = 7745.80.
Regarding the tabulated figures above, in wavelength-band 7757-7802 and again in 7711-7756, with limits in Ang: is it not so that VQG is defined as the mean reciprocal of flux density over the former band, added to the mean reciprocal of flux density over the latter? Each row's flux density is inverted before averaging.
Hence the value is 0.340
